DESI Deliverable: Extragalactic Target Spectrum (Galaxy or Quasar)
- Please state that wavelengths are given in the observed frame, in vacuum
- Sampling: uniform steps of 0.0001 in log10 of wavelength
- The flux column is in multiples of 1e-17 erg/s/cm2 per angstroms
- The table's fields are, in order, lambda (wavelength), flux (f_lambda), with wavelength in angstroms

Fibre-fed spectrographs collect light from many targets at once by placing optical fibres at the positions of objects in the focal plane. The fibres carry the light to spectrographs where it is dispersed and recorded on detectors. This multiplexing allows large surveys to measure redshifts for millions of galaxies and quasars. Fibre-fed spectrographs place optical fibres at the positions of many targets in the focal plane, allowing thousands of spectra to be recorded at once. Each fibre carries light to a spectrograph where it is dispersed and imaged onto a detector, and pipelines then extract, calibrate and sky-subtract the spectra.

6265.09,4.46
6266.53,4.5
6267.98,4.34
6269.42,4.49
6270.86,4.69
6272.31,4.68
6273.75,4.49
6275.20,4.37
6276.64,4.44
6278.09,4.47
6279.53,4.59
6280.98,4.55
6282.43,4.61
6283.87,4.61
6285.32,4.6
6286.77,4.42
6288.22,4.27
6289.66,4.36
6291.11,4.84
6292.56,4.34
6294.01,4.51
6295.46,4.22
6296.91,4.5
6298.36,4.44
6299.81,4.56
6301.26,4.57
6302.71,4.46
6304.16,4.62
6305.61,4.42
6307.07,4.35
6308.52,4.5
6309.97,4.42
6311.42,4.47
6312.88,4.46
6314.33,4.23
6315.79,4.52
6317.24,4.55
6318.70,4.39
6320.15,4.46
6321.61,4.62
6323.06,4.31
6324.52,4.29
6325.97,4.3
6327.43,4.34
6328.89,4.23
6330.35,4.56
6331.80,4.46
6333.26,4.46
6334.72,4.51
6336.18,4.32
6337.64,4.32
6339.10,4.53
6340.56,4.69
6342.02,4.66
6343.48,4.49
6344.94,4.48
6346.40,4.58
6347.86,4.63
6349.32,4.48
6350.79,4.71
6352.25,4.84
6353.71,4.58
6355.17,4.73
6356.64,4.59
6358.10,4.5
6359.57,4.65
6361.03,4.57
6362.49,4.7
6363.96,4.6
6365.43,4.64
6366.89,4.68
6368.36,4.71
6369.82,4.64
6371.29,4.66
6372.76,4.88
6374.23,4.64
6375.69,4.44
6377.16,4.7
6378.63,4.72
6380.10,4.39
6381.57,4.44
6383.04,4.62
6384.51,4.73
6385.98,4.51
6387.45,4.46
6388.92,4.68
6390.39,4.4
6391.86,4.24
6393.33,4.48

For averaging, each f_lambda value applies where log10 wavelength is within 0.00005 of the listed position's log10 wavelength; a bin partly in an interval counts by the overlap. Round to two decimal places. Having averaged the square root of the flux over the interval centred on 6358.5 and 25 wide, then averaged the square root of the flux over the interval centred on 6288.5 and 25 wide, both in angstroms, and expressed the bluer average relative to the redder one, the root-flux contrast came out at 0.98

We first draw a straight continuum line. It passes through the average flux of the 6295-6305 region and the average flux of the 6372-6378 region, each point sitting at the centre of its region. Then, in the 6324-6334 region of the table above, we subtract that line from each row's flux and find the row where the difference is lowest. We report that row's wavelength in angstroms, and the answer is 6328.89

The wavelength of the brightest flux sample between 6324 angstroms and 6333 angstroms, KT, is 6330.35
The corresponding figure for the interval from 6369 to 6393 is 6372.76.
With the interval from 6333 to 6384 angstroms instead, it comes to 6372.76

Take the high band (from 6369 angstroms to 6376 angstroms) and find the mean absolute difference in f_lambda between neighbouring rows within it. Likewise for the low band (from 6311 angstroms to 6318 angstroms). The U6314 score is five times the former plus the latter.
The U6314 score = 1.0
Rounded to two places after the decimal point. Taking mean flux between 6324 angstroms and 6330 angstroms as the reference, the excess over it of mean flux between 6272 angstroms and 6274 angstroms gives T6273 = 0.29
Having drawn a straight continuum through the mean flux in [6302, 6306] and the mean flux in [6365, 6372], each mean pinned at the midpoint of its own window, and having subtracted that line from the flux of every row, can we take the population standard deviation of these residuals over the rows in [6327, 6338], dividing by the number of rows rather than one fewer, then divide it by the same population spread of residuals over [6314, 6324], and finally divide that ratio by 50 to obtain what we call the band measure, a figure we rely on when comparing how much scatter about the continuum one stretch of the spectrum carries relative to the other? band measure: 0.017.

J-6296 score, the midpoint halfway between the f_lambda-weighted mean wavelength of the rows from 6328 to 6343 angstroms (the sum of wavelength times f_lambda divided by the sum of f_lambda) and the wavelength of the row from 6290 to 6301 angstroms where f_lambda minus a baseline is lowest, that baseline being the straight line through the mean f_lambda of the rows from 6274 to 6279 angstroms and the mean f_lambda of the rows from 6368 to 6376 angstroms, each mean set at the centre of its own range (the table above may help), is 6315.5 angstroms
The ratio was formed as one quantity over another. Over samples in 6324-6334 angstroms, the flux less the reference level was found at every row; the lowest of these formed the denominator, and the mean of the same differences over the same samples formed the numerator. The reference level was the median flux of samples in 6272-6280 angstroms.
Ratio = 0.4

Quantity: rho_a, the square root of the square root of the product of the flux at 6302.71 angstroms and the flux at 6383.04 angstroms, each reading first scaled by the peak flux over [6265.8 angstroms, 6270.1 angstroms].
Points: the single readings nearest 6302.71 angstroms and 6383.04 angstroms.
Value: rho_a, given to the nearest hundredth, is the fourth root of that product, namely 1.00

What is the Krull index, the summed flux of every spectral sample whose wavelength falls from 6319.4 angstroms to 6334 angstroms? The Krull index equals 44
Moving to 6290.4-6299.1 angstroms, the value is 27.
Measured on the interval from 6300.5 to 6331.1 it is 93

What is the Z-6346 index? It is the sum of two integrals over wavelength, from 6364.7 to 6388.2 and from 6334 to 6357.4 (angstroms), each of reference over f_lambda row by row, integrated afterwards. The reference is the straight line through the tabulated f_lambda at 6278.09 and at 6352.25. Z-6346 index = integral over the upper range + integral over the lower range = 50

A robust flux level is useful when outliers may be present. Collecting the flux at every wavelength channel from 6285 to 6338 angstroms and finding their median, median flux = 4.46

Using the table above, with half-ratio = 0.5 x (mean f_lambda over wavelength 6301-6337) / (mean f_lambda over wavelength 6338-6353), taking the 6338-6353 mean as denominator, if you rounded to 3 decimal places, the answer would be 0.481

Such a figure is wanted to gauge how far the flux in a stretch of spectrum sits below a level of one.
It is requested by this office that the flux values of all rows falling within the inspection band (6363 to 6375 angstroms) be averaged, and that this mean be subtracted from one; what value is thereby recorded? -3.68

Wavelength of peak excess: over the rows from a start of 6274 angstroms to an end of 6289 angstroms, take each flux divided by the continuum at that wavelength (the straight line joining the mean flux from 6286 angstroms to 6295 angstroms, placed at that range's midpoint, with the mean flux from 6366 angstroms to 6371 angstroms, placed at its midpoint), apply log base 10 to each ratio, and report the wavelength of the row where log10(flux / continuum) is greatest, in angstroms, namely 6282.43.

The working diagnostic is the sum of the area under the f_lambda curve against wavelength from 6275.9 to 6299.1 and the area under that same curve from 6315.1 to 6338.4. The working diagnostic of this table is 207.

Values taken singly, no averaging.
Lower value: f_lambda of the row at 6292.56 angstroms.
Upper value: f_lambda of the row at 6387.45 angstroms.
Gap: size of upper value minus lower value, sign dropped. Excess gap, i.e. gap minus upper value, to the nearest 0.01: -4.34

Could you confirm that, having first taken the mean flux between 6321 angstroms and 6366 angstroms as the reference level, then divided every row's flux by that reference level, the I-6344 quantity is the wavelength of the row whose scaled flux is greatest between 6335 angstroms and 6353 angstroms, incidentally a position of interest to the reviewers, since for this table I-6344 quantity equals 6352.25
